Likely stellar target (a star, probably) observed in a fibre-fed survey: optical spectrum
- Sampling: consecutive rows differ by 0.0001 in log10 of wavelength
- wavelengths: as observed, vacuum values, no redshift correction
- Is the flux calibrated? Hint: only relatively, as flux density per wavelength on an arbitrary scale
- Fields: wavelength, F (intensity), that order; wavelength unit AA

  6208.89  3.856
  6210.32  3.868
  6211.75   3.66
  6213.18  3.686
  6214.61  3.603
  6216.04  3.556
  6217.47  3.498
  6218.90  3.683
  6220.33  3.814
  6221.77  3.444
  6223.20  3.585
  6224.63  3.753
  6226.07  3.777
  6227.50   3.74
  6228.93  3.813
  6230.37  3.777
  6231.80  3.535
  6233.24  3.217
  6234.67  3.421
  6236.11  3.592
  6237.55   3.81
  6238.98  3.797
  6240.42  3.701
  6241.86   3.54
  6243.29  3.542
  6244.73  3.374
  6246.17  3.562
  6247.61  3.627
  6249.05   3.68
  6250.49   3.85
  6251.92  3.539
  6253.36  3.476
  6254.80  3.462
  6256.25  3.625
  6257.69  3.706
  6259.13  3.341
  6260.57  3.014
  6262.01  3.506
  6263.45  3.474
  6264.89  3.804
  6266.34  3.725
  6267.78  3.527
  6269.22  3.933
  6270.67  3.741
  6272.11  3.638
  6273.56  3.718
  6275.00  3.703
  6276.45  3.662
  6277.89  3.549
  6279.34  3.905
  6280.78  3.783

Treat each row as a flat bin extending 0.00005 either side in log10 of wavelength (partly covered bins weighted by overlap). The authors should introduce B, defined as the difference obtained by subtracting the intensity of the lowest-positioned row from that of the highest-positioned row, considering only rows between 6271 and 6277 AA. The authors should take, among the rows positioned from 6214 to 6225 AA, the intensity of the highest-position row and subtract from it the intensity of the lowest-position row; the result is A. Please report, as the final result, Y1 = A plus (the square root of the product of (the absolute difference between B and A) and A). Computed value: 0.3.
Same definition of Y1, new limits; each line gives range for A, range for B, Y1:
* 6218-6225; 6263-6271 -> 0.2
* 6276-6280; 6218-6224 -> 0.5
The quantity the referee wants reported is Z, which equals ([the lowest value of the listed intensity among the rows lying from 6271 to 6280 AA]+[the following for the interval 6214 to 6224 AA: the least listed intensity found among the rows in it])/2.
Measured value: 3.50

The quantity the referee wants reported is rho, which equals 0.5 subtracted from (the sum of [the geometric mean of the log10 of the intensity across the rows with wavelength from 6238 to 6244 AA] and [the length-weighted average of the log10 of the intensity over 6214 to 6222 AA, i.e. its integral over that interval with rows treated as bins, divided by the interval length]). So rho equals 0.618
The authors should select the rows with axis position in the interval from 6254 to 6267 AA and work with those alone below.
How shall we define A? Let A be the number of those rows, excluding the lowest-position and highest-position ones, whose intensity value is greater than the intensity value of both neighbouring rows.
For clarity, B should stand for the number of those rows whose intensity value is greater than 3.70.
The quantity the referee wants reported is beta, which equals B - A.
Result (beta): 0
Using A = 3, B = 3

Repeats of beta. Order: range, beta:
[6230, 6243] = 3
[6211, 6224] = -1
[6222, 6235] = 3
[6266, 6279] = 3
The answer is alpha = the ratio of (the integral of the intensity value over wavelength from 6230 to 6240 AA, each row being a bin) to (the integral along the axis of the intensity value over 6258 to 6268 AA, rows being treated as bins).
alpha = 1.0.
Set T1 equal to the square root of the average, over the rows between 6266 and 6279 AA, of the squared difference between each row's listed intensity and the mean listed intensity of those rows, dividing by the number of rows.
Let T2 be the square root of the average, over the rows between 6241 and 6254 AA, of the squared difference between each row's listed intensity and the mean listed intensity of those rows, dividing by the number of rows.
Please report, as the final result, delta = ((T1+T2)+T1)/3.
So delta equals 0.12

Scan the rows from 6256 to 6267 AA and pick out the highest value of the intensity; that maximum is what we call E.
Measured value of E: 3.804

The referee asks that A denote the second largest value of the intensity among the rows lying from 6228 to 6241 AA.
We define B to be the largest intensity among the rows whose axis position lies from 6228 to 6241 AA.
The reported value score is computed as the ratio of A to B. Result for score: 0.999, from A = 3.81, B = 3.813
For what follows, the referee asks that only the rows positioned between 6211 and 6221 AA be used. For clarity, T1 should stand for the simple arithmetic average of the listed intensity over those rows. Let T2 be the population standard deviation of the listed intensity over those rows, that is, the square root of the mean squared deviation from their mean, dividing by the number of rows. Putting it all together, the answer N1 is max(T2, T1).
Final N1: 3.64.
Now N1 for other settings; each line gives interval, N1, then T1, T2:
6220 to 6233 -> 3.69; 3.69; 0.128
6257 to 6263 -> 3.39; 3.39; 0.254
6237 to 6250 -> 3.63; 3.63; 0.131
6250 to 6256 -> 3.58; 3.58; 0.158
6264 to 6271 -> 3.75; 3.75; 0.132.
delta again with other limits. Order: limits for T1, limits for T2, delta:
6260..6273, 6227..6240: 0.23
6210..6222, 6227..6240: 0.15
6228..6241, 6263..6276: 0.17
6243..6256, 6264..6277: 0.12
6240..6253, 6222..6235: 0.15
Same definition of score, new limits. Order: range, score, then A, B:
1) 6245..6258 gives 0.963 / 3.706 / 3.85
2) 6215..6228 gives 0.990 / 3.777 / 3.814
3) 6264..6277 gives 0.967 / 3.804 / 3.933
